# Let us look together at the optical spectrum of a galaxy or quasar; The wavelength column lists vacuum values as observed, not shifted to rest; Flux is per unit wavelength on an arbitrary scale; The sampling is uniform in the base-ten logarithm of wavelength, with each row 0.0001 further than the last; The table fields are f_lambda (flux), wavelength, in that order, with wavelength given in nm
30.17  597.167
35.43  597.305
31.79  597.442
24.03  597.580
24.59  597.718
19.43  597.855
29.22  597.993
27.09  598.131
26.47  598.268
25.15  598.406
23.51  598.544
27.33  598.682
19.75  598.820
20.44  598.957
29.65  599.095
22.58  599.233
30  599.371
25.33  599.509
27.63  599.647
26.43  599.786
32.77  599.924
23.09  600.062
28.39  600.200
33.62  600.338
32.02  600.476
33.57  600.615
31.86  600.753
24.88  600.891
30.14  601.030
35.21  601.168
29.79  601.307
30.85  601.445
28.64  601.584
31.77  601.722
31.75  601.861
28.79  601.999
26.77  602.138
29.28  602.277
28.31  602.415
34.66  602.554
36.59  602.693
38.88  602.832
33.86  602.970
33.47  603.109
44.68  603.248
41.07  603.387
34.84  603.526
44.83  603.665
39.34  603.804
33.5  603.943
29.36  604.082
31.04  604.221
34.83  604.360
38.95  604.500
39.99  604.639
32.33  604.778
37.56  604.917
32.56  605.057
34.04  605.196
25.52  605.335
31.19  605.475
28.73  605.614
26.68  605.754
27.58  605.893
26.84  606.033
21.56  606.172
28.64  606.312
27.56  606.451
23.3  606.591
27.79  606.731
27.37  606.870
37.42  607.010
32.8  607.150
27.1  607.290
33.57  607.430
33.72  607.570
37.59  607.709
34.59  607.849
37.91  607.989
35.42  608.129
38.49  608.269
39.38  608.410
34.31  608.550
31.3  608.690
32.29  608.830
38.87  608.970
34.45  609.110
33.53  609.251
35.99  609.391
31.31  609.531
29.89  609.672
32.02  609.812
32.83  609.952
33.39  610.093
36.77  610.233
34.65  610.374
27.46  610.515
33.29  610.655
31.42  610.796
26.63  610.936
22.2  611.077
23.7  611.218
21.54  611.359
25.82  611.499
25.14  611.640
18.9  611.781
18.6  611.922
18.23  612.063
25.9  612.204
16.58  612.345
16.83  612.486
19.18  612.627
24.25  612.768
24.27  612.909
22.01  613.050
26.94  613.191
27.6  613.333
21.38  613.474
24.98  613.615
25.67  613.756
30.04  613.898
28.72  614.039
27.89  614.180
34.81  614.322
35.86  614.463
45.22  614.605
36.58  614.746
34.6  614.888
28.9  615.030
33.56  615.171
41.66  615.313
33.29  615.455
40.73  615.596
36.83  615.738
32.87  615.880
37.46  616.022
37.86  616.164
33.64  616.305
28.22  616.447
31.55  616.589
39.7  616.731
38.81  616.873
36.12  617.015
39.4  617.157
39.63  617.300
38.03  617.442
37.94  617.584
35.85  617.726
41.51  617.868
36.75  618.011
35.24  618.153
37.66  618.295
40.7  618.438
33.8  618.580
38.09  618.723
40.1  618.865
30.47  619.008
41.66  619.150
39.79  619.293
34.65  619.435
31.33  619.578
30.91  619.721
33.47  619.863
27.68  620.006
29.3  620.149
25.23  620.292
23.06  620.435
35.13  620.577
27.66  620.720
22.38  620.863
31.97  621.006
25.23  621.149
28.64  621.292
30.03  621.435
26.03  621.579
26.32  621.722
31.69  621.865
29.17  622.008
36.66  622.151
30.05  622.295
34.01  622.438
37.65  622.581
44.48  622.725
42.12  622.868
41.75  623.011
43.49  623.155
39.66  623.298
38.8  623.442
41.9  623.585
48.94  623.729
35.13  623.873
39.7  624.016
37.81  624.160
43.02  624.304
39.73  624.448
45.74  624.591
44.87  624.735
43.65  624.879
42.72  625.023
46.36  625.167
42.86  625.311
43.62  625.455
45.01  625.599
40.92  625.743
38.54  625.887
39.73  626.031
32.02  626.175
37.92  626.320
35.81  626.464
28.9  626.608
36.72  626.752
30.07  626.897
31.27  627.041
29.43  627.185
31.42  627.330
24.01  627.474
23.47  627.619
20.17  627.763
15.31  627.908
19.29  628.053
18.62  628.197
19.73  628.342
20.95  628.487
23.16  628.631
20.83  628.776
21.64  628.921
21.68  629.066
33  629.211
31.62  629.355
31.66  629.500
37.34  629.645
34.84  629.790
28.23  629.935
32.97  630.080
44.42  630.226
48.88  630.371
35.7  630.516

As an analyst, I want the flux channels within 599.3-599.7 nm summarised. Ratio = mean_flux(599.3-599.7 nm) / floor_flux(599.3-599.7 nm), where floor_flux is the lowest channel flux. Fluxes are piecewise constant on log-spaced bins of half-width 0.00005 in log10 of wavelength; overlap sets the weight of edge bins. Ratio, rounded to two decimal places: 1.09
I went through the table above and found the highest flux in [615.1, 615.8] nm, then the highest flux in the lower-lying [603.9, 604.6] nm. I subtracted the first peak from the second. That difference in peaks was -2.7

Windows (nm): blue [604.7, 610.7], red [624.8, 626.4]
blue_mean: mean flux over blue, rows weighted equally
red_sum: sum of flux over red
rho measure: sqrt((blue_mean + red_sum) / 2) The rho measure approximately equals 15.6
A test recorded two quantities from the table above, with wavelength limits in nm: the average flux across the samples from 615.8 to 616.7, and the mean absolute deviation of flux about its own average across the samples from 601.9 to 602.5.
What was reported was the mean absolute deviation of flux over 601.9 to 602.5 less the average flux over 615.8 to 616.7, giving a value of -33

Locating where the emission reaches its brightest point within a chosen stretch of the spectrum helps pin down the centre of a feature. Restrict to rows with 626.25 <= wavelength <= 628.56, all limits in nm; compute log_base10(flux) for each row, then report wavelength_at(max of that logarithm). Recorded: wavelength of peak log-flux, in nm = 626.320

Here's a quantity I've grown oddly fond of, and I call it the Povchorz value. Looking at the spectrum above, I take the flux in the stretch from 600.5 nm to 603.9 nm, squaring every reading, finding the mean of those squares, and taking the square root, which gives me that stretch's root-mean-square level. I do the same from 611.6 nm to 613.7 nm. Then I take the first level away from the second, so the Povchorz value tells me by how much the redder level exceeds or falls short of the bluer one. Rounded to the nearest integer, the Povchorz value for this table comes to -12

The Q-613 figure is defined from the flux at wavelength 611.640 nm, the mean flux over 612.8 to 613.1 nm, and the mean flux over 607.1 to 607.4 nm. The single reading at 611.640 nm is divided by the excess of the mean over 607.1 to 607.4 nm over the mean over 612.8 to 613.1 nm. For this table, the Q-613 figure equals 4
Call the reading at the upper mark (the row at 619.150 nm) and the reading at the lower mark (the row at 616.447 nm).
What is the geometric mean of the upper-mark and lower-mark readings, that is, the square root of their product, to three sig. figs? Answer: 34.3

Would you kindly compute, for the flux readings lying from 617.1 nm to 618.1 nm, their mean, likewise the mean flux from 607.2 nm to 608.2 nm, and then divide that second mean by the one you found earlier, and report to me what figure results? 0.89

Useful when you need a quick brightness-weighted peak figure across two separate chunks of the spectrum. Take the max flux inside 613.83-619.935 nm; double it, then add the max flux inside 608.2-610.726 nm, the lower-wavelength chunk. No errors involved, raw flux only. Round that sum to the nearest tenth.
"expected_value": 129.8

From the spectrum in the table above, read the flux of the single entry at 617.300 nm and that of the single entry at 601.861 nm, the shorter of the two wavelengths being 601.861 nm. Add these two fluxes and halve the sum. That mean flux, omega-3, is 35.7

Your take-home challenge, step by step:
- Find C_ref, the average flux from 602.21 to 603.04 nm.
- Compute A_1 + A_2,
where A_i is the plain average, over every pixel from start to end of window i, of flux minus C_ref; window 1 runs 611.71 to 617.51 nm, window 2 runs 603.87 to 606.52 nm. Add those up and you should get -6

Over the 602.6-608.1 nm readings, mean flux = 33.1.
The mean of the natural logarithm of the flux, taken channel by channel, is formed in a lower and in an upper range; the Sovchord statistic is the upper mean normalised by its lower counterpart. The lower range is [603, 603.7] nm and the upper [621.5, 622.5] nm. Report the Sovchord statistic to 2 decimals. 0.93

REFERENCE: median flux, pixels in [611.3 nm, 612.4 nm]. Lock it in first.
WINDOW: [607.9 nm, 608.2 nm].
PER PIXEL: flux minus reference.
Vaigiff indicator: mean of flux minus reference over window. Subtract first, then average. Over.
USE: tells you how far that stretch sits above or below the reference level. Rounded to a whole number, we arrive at 16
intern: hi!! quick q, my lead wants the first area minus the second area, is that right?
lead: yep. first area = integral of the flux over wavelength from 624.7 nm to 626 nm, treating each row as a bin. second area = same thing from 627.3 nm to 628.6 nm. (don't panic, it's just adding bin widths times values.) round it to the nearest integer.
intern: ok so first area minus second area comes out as 28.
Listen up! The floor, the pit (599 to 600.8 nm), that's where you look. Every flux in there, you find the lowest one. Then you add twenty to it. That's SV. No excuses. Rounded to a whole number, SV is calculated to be 43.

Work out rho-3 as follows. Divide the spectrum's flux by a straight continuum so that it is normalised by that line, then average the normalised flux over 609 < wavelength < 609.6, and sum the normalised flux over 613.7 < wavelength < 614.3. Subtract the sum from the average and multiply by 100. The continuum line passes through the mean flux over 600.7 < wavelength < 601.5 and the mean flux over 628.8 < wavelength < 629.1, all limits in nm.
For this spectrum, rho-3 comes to -304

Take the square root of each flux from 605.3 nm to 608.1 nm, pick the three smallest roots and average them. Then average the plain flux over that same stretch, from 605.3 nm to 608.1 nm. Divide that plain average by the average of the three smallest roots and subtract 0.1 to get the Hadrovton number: 6.1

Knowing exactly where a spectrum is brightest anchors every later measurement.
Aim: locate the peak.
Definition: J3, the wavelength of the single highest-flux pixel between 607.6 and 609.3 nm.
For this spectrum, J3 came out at 608.410 nm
